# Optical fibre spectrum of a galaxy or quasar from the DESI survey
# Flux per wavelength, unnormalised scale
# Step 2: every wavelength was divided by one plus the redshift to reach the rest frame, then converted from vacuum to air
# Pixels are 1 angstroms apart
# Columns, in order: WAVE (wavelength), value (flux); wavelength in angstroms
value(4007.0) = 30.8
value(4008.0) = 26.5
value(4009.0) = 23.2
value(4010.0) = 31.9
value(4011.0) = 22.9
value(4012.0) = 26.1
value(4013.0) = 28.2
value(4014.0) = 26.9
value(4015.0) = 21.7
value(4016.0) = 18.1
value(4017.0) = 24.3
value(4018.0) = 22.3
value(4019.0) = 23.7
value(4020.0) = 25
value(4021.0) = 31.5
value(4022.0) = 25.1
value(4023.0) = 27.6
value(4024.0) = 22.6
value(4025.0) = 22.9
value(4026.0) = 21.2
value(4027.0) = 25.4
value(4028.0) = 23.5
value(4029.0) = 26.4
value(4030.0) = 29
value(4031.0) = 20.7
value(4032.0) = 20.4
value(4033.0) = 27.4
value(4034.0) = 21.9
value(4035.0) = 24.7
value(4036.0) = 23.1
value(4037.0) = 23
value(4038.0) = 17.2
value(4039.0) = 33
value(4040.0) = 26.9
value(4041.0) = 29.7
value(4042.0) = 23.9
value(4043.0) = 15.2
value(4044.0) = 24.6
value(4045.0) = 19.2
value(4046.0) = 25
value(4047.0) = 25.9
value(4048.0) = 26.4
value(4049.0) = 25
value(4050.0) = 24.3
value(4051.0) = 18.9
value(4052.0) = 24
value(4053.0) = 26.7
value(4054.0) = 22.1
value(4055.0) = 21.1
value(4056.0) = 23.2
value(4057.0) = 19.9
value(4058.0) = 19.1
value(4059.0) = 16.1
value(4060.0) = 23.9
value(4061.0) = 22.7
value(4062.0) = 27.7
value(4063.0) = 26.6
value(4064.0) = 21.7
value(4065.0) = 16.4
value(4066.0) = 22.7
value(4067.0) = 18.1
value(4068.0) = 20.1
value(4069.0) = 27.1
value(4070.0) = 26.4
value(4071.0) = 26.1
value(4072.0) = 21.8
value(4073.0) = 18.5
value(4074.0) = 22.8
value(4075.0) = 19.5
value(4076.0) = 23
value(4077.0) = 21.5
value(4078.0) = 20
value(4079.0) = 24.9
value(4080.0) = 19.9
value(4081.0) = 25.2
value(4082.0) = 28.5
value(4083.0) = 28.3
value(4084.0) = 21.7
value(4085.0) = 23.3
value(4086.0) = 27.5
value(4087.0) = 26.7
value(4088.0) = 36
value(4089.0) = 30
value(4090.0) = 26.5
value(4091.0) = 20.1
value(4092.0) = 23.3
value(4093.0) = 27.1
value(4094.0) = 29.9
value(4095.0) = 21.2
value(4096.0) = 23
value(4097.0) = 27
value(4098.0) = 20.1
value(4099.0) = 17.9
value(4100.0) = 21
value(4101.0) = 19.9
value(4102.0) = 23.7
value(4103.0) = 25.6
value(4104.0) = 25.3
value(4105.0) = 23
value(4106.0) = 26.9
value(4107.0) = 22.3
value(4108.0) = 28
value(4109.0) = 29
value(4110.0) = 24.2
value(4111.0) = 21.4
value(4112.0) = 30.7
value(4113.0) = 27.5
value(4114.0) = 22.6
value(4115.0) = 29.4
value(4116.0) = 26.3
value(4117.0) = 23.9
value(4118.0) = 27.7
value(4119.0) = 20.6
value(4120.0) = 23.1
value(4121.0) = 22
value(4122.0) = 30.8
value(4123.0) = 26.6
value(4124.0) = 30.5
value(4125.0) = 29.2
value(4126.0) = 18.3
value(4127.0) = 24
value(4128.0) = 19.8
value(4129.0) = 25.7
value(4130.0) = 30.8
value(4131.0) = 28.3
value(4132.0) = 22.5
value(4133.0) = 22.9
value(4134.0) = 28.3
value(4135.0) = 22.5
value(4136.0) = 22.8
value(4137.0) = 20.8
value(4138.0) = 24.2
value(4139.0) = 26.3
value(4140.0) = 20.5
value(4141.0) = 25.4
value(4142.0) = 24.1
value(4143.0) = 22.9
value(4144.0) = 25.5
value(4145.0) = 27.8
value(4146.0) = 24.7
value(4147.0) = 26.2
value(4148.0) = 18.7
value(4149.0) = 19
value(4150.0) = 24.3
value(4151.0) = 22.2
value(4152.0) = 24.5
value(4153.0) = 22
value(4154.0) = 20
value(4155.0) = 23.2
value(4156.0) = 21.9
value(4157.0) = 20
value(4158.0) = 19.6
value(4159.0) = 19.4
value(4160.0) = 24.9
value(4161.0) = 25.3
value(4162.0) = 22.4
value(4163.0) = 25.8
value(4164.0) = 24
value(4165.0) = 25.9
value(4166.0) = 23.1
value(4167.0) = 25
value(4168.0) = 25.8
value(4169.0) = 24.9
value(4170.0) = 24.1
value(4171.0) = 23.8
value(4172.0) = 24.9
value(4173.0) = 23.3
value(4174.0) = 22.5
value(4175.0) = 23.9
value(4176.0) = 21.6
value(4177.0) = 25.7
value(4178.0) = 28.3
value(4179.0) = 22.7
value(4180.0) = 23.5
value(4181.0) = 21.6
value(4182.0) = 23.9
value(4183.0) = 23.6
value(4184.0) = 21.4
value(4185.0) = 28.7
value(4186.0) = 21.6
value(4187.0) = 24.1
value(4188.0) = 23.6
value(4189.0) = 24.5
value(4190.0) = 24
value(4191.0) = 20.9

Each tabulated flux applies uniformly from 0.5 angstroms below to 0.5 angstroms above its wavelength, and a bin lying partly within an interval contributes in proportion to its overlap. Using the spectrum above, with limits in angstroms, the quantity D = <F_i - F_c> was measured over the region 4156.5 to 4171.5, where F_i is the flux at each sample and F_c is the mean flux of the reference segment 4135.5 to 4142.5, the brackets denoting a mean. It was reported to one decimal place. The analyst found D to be 0.2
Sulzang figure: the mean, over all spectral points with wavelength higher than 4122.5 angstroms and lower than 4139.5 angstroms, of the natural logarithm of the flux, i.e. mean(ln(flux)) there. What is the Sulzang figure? 3.20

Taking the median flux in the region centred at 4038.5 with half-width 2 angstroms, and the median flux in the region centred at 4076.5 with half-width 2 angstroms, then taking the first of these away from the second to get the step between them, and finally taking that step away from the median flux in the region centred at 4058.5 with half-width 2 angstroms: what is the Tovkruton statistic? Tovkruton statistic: 23.7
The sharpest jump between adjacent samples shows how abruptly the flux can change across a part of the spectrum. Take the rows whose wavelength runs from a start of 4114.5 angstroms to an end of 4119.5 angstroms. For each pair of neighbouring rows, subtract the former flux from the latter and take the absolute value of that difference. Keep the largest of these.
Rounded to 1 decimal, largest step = 7.1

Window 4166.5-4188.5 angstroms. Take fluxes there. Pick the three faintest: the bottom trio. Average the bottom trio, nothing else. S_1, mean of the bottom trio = 21.5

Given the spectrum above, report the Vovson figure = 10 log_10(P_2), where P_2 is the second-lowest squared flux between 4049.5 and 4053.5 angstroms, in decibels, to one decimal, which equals 27.6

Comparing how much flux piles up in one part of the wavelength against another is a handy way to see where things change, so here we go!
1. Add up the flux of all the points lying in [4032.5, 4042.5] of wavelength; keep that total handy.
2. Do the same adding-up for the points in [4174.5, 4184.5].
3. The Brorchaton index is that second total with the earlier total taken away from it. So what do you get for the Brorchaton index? -15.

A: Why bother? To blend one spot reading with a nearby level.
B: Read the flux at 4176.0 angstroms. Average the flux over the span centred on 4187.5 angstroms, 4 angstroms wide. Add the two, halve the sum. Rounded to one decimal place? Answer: 22.5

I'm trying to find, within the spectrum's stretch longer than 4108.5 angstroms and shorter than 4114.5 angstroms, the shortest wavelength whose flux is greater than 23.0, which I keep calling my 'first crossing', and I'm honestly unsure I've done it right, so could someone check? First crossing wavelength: 4109.0 angstroms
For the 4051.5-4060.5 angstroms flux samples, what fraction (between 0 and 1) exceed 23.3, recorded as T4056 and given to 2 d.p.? 0.33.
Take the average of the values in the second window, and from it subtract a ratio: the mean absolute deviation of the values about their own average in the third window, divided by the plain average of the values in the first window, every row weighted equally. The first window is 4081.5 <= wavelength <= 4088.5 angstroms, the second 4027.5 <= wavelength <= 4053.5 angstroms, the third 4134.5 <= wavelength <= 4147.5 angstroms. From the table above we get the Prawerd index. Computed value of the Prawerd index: 24.01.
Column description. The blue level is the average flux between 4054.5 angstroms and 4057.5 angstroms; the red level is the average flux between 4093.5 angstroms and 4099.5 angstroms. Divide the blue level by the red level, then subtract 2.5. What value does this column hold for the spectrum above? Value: -1.58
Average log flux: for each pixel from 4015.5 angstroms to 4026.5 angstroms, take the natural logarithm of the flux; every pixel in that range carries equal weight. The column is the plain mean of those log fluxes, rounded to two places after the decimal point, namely 3.17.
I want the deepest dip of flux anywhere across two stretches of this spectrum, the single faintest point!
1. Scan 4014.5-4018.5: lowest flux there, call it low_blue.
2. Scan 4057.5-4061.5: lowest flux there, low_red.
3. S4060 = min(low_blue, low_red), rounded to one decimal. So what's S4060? 16.1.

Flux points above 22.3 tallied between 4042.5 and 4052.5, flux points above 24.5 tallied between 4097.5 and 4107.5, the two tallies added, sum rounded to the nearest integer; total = 10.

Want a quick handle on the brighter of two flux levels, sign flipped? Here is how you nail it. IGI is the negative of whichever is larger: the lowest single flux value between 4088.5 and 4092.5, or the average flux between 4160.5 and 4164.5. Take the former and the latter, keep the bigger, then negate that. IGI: -24.4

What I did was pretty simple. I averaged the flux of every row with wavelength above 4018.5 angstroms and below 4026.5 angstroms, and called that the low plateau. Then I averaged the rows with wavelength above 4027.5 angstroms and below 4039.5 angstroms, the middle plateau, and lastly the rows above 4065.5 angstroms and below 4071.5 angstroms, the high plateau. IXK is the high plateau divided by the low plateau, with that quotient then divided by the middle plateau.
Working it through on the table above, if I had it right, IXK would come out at 0.039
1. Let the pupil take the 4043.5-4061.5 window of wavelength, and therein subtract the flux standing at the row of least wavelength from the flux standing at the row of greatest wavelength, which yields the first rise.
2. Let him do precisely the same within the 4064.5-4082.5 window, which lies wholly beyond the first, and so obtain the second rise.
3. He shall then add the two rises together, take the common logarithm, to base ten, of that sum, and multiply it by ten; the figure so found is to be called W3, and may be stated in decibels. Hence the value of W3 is 10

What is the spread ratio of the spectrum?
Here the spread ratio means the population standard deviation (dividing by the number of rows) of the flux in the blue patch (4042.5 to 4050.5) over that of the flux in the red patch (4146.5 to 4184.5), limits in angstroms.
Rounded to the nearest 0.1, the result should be 1.7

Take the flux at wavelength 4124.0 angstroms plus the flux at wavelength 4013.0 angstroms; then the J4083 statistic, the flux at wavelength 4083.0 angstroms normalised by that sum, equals 0.48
